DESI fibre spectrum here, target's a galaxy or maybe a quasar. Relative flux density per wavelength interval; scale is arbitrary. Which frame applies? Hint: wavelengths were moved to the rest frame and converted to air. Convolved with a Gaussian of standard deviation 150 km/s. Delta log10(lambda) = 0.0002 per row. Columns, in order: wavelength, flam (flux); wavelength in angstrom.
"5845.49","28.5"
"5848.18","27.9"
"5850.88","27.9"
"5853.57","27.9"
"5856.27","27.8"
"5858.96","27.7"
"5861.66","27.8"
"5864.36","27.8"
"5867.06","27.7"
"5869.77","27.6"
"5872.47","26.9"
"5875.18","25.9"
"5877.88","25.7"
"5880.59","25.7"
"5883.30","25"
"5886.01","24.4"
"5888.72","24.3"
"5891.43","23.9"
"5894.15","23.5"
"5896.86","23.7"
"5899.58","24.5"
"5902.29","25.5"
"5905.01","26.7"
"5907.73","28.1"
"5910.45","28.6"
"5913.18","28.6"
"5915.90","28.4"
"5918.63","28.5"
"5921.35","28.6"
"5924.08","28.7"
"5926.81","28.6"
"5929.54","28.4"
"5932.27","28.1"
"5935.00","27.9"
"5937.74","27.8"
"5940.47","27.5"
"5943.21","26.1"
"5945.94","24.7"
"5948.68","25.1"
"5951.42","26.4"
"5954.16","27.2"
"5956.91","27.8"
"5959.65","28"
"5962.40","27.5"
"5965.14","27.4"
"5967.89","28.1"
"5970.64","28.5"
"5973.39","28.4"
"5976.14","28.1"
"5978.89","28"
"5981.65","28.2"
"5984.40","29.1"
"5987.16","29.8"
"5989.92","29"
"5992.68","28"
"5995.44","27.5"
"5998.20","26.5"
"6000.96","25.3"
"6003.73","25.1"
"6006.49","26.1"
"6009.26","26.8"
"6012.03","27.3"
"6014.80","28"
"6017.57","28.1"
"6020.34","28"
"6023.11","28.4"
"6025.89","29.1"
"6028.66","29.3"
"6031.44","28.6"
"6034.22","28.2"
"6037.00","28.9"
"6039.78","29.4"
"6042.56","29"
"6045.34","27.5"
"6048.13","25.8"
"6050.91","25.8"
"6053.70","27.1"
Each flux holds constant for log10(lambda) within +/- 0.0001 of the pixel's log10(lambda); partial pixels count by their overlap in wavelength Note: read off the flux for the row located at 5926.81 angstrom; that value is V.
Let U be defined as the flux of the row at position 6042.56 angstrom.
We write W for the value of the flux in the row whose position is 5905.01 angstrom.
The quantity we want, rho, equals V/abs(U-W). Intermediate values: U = 29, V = 28.6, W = 26.7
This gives 12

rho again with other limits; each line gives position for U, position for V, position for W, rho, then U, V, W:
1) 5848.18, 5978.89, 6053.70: 35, 27.9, 28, 27.1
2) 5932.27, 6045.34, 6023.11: 92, 28.1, 27.5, 28.4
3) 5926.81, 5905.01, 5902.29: 9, 28.6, 26.7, 25.5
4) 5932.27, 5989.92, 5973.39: 97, 28.1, 29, 28.4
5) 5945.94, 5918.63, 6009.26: 14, 24.7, 28.5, 26.8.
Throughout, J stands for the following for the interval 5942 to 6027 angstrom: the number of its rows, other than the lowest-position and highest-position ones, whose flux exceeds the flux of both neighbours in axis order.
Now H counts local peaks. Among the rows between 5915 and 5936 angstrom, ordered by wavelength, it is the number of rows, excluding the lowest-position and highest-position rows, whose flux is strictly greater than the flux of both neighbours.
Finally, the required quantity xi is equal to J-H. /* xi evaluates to 3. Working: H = 1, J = 4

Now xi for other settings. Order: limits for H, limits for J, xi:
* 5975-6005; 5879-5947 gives 0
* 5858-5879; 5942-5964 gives 1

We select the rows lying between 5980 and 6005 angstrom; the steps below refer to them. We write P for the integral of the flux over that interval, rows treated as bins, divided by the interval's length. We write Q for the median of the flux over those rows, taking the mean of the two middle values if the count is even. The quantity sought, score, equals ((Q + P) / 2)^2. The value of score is 773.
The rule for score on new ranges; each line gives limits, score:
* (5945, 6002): 772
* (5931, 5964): 743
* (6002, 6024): 751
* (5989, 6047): 778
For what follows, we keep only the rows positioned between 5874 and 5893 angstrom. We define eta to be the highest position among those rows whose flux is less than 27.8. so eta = 5891.43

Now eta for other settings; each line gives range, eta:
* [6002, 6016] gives 6012.03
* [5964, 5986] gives 5965.14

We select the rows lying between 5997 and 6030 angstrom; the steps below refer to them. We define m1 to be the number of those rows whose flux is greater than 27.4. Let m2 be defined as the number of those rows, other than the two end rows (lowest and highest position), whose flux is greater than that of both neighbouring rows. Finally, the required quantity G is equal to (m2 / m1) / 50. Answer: 0.0033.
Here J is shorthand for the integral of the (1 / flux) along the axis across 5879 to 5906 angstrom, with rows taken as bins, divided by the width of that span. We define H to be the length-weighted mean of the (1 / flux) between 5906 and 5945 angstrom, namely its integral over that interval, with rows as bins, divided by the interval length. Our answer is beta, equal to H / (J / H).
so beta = 0.0313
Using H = 0.0356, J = 0.0405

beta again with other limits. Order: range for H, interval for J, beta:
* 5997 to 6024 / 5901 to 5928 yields 0.0387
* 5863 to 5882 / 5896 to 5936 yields 0.0385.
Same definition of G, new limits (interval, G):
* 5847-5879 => 0.0000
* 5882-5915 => 0.0000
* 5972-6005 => 0.0022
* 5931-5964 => 0.0029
